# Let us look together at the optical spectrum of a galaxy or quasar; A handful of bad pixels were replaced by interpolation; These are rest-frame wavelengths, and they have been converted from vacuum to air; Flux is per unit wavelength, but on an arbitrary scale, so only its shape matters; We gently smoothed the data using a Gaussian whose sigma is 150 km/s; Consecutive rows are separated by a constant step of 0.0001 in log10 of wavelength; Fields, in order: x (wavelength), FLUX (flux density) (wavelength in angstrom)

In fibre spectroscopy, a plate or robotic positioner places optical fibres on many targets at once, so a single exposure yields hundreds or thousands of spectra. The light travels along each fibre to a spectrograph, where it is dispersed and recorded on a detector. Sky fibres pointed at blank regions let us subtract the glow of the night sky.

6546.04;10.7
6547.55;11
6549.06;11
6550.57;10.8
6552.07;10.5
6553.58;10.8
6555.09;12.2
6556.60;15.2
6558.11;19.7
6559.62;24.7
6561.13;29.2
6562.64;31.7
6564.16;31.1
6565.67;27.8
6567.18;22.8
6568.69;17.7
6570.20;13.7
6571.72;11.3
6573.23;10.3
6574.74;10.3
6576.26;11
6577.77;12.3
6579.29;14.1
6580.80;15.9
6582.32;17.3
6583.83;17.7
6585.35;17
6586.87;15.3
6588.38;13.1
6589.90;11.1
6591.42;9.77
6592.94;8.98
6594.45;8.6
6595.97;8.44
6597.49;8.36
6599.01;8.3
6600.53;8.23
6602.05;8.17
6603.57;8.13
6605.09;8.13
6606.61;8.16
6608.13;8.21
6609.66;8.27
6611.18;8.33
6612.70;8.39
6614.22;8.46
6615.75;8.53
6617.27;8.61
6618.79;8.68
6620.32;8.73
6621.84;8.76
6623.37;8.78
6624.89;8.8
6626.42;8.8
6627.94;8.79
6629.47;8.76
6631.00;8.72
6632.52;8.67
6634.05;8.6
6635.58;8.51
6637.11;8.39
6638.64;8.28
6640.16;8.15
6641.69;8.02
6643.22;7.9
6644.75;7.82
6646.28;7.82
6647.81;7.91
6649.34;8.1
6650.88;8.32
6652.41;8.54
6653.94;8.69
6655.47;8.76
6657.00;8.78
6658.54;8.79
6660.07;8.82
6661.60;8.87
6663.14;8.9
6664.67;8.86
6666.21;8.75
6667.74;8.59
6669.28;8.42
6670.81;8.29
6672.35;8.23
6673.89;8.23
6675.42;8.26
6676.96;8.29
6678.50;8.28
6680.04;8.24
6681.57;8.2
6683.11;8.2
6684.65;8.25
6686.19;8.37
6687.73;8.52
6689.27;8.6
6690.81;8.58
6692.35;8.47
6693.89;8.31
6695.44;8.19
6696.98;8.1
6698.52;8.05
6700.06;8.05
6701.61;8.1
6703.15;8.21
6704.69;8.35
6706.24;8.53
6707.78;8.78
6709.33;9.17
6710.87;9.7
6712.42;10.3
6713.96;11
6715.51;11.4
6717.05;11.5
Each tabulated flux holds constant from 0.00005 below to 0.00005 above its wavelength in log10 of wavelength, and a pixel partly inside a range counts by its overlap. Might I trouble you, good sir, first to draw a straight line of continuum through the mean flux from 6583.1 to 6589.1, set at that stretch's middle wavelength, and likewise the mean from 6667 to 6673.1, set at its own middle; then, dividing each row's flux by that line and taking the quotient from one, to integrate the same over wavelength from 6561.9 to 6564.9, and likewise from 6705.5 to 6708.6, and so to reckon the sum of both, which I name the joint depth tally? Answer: -4.4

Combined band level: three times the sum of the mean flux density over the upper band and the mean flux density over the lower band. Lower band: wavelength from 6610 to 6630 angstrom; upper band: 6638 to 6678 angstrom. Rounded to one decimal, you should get 51.1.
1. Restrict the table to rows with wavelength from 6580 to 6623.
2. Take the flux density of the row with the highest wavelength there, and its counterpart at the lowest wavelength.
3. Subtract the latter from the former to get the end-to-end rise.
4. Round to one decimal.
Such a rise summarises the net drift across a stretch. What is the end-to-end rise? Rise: -7.1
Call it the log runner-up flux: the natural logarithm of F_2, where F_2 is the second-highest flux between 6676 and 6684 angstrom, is 2.11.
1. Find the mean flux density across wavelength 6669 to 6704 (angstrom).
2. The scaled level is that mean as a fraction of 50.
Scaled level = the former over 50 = 0.166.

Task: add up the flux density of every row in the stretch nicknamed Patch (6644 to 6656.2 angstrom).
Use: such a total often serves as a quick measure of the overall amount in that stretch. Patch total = 66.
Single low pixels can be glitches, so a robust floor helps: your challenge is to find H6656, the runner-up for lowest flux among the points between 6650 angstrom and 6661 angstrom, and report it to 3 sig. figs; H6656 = 8.54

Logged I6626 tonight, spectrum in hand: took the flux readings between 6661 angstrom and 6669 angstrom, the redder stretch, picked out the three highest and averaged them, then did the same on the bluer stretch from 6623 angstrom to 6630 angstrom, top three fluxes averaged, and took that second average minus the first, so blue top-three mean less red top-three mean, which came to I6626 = -0.1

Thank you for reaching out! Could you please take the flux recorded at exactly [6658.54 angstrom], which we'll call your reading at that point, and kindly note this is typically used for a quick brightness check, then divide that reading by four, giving 2.20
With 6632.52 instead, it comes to 2.17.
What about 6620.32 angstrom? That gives 2.18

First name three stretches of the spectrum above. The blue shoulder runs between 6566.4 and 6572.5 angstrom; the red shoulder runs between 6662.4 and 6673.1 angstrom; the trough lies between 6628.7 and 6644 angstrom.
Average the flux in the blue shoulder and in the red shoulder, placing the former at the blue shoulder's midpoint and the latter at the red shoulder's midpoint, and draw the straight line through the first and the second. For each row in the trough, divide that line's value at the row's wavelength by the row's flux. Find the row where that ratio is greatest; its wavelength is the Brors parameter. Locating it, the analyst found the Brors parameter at 6643.22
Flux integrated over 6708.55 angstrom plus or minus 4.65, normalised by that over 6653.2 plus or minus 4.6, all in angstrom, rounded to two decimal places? 1.08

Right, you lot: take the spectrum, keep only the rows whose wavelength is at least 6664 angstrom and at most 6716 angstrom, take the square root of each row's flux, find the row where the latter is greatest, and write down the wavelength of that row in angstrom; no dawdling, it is 6715.51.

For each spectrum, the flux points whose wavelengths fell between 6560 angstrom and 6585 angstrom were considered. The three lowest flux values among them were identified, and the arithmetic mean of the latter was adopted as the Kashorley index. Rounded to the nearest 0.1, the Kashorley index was 10.5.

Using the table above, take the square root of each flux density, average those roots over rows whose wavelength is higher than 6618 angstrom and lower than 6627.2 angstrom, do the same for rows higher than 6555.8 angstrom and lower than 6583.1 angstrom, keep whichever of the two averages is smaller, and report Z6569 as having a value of 2.96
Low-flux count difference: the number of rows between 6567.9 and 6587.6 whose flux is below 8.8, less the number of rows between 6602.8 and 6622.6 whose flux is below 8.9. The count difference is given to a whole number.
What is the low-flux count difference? -13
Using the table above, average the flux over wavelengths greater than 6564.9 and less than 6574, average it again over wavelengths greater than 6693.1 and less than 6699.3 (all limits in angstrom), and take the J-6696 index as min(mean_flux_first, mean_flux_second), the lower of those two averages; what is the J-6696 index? 8.16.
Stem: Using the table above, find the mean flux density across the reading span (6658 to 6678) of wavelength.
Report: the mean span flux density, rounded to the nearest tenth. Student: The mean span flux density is 8.6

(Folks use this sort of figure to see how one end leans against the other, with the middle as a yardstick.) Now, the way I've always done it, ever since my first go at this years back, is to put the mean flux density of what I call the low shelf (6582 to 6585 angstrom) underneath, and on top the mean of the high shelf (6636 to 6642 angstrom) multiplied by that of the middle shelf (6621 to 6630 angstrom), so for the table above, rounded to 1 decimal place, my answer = 4.1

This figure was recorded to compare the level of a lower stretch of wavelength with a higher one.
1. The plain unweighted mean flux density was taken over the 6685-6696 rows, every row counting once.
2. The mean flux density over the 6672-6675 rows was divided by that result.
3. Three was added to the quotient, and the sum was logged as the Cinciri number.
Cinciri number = 3.98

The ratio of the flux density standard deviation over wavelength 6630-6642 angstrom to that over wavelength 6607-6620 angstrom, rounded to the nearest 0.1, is 1.5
